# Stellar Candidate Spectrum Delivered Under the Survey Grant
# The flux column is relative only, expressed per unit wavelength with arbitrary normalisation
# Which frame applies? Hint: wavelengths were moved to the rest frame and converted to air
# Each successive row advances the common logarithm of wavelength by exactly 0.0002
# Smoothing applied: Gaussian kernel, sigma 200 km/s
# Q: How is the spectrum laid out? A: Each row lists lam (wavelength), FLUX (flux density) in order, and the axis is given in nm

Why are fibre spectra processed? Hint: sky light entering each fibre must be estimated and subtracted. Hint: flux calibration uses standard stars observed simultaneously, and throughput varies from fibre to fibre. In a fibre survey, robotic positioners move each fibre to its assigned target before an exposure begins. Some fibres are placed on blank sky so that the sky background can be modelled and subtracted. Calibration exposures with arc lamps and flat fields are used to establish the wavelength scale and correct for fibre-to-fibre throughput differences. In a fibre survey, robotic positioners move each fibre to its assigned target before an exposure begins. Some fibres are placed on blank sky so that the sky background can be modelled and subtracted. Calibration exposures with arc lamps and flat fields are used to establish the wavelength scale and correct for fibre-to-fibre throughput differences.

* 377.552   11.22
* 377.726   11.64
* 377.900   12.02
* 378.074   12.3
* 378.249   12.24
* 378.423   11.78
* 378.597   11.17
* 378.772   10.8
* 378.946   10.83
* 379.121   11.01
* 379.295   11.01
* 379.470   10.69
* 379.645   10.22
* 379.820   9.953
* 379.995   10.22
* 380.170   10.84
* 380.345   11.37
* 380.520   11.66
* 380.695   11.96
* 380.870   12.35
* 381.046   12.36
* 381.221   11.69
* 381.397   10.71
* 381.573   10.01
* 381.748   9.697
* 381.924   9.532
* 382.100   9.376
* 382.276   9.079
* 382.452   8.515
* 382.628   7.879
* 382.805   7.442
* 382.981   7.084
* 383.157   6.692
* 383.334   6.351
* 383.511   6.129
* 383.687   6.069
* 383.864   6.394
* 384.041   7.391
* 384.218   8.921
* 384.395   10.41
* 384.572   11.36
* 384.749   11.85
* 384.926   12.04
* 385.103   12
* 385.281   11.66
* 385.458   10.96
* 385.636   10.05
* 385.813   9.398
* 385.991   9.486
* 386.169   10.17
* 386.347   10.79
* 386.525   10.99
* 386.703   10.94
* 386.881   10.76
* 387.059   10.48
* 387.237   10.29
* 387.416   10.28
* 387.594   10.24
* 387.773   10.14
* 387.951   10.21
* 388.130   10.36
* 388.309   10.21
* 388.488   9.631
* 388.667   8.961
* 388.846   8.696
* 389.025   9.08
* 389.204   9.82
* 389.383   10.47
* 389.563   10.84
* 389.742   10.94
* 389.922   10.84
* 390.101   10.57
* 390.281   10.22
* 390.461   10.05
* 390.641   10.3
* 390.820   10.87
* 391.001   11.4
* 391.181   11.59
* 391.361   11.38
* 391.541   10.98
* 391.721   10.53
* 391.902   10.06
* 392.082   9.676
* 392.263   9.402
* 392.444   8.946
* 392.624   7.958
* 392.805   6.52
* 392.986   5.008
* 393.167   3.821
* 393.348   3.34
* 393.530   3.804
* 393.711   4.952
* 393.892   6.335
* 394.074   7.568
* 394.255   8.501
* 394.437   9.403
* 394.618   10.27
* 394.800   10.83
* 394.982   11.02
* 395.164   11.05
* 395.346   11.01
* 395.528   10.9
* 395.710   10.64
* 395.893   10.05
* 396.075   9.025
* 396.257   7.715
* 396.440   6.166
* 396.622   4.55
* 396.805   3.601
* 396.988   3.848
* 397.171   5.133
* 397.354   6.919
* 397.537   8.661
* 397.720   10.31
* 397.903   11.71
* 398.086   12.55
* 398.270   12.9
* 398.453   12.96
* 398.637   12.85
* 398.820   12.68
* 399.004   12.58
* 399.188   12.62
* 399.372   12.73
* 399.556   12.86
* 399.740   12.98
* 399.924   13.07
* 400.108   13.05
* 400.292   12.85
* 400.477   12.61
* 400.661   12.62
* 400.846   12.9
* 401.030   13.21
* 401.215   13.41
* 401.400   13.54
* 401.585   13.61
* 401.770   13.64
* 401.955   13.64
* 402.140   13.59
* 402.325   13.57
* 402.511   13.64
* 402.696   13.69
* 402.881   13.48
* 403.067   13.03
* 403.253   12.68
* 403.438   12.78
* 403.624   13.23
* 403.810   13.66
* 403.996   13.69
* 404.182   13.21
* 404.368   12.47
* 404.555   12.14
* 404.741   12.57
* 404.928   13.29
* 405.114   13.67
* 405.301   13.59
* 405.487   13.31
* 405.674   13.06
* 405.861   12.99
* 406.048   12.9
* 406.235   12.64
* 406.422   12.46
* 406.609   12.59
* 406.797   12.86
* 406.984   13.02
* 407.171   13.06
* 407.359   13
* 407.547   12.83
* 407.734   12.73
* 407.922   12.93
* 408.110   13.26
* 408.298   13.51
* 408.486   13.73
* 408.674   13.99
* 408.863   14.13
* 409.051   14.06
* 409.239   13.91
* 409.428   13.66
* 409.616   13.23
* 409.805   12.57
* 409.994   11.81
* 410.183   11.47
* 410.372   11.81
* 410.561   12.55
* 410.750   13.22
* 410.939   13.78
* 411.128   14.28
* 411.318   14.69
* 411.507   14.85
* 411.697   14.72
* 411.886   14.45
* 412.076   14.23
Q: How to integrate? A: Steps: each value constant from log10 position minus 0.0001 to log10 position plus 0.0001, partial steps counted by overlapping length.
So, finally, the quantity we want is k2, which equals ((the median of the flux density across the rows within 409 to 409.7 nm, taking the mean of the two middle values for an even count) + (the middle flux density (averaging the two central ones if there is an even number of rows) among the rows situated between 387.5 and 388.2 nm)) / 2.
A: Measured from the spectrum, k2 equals 12.0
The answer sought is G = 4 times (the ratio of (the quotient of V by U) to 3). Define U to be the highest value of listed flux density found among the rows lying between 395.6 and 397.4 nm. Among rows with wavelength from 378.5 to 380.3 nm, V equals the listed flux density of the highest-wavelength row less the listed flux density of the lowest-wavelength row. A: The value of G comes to -0.04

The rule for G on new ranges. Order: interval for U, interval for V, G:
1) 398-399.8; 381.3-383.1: -0.37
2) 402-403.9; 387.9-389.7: 0.06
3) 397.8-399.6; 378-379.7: -0.21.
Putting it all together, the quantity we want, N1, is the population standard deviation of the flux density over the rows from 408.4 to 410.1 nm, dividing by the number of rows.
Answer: 0.74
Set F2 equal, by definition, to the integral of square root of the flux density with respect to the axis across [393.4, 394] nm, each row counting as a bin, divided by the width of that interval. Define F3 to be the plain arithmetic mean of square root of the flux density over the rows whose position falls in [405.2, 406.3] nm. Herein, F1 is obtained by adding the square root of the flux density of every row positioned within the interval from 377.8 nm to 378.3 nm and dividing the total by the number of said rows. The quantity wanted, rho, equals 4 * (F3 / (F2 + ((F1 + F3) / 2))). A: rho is 2.51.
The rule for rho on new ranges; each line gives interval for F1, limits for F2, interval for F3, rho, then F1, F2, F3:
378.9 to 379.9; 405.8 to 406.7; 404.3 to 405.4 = 2.06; 3.26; 3.6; 3.60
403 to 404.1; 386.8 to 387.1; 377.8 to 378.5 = 2.04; 3.63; 3.3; 3.48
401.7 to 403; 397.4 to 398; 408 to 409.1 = 2.17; 3.69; 3.2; 3.71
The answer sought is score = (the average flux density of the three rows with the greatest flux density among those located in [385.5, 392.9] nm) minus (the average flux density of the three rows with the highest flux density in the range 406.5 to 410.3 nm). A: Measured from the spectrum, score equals -2.6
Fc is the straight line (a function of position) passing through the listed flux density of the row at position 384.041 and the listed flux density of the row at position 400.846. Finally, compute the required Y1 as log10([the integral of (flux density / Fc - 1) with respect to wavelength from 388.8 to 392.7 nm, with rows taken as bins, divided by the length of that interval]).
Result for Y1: -1.2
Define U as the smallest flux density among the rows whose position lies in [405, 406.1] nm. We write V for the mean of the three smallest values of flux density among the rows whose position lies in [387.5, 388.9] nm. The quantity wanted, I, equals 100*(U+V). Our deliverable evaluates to 2200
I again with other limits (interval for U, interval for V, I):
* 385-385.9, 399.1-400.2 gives 2213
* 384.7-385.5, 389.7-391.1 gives 2115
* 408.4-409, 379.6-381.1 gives 2386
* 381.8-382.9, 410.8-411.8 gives 2169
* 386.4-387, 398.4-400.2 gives 2339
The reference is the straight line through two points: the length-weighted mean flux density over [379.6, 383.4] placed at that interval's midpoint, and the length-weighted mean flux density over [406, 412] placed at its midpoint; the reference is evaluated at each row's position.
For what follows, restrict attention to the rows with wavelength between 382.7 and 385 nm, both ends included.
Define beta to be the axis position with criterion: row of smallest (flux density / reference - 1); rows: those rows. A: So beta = 383.687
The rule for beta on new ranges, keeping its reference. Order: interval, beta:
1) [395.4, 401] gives 396.805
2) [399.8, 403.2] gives 400.661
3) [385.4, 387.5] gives 385.813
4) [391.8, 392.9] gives 392.805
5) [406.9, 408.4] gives 407.734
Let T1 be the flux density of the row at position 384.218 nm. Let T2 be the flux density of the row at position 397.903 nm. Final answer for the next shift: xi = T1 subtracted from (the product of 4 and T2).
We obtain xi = 38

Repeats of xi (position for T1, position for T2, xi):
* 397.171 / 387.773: 35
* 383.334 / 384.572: 39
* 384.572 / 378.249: 38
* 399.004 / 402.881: 41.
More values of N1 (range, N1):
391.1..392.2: 0.69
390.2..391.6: 0.56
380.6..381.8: 1.03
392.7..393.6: 1.15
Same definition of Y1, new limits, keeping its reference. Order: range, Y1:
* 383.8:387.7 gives -0.5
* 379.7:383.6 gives -0.3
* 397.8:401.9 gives -1.6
